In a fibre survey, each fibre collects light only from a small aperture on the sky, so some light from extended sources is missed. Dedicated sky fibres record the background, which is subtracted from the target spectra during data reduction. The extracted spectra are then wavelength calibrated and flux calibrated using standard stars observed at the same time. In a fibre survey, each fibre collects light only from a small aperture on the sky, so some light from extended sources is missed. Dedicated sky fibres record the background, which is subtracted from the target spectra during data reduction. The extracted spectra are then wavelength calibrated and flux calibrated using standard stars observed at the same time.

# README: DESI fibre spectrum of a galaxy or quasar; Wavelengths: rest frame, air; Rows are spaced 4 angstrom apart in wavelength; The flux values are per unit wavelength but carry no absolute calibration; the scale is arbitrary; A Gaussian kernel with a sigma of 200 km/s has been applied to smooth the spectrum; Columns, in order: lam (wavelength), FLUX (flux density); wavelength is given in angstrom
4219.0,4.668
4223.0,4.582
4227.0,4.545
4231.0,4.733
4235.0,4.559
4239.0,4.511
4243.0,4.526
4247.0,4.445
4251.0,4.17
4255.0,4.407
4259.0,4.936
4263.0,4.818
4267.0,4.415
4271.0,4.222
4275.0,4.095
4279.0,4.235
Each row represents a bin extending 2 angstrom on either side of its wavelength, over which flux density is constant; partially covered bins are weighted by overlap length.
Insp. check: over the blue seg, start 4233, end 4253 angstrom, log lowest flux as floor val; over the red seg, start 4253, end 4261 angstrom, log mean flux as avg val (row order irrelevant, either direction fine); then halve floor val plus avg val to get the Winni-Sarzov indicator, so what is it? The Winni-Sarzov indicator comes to 4.42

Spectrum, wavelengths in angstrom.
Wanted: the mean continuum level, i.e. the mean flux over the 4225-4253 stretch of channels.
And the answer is 4.50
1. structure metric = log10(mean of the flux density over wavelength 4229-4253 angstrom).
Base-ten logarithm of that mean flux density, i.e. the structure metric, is 0.652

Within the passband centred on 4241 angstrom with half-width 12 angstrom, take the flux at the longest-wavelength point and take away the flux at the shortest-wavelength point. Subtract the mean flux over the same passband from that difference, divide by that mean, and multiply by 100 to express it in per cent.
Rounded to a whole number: -113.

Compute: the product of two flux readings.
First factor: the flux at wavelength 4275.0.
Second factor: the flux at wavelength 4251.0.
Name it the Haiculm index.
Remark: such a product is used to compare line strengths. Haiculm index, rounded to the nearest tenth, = 17.1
